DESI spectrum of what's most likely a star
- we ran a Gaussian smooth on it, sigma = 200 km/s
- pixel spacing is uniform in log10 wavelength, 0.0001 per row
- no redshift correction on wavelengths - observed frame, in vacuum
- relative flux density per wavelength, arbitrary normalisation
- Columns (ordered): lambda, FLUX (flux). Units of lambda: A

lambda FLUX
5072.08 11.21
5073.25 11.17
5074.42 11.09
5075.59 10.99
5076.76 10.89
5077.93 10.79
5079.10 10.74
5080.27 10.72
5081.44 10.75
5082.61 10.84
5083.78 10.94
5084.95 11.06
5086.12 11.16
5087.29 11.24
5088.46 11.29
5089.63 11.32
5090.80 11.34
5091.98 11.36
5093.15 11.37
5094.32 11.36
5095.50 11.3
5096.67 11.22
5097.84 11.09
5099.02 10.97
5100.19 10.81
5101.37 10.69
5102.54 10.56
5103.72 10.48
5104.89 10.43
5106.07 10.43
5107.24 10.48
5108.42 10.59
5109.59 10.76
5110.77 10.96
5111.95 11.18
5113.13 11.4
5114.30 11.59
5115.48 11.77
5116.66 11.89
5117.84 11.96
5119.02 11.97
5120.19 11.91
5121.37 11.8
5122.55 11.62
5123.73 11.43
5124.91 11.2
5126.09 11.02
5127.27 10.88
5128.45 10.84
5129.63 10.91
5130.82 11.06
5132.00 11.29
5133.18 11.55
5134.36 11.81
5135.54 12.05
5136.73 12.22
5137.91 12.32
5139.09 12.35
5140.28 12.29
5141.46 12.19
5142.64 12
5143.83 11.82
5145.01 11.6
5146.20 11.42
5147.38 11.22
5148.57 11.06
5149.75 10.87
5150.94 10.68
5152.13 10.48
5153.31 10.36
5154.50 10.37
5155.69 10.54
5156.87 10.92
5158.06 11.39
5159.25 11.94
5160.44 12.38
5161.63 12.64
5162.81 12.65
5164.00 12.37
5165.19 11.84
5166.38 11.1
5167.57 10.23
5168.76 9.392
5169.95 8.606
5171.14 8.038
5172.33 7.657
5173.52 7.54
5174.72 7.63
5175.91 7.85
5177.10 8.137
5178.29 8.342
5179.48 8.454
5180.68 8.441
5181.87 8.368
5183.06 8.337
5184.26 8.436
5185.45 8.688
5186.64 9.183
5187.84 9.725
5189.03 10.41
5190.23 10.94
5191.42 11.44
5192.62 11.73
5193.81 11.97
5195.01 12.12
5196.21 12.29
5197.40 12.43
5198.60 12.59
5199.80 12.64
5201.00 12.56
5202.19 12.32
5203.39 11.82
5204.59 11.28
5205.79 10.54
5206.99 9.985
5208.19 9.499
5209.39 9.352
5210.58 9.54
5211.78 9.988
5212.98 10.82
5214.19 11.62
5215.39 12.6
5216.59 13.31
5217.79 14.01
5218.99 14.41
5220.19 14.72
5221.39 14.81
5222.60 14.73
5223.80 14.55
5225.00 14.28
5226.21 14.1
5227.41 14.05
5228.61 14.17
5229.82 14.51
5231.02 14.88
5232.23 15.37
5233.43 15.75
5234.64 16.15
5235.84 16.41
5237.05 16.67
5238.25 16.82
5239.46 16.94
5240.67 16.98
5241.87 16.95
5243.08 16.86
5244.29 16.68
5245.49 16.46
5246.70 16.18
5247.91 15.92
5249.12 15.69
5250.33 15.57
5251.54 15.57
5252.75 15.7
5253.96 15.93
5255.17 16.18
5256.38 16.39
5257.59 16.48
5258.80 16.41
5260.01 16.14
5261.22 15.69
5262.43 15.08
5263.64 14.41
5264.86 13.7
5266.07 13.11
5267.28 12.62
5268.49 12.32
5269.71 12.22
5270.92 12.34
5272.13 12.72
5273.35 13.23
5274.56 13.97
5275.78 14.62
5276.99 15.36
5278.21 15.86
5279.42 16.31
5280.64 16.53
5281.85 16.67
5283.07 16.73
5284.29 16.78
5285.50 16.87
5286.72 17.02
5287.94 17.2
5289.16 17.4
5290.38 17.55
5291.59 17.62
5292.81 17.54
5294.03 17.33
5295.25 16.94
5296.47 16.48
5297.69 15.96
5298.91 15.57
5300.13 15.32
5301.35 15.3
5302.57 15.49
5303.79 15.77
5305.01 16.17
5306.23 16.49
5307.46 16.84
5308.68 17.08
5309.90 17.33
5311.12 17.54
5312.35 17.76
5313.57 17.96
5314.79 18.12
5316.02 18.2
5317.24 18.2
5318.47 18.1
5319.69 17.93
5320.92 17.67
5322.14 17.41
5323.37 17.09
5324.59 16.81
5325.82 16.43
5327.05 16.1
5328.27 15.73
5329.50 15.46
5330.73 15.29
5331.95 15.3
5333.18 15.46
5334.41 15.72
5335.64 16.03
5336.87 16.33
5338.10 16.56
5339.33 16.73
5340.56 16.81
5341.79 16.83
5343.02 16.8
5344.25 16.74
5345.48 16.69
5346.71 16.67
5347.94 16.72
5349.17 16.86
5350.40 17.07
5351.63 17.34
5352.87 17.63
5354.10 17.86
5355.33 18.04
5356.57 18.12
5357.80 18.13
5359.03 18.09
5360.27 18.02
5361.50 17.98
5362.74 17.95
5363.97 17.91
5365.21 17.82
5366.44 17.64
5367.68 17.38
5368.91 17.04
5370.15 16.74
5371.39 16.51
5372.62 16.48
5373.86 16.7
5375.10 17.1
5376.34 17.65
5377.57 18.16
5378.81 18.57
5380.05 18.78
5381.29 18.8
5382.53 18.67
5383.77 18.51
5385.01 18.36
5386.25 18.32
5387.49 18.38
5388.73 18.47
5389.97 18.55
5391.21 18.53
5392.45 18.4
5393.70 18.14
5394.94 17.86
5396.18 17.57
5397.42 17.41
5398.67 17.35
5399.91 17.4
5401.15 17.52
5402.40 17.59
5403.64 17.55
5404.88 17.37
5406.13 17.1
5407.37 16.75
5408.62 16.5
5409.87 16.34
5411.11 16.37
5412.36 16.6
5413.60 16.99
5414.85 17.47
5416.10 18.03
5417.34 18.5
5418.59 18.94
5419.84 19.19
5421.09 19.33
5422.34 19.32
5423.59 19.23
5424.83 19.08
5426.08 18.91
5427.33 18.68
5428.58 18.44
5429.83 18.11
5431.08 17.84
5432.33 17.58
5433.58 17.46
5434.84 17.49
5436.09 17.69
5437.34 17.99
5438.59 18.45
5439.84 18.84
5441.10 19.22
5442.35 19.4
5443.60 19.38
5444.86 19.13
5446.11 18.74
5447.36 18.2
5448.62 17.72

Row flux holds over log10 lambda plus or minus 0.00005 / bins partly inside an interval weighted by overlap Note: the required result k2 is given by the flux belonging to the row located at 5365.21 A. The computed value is 17.82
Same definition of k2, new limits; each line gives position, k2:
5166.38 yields 11.1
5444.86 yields 19.13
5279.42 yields 16.31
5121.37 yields 11.8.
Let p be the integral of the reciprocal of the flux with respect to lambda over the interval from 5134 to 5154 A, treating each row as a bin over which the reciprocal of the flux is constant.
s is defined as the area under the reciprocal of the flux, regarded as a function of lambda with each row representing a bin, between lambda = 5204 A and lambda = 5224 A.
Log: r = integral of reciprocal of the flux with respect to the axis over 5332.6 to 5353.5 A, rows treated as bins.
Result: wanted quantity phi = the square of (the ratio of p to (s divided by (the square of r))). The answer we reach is 2.6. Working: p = 1.74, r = 1.26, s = 1.71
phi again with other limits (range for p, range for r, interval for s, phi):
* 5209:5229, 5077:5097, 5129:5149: 8.9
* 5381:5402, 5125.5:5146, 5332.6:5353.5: 8.2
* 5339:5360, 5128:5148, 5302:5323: 8.6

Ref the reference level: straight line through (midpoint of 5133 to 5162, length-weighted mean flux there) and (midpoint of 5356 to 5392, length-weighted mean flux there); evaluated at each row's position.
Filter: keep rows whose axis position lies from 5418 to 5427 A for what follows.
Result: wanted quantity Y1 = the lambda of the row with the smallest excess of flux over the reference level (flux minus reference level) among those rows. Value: 5426.08 A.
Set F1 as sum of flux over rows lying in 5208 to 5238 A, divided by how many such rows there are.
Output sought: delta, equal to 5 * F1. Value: 68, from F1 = 13.6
